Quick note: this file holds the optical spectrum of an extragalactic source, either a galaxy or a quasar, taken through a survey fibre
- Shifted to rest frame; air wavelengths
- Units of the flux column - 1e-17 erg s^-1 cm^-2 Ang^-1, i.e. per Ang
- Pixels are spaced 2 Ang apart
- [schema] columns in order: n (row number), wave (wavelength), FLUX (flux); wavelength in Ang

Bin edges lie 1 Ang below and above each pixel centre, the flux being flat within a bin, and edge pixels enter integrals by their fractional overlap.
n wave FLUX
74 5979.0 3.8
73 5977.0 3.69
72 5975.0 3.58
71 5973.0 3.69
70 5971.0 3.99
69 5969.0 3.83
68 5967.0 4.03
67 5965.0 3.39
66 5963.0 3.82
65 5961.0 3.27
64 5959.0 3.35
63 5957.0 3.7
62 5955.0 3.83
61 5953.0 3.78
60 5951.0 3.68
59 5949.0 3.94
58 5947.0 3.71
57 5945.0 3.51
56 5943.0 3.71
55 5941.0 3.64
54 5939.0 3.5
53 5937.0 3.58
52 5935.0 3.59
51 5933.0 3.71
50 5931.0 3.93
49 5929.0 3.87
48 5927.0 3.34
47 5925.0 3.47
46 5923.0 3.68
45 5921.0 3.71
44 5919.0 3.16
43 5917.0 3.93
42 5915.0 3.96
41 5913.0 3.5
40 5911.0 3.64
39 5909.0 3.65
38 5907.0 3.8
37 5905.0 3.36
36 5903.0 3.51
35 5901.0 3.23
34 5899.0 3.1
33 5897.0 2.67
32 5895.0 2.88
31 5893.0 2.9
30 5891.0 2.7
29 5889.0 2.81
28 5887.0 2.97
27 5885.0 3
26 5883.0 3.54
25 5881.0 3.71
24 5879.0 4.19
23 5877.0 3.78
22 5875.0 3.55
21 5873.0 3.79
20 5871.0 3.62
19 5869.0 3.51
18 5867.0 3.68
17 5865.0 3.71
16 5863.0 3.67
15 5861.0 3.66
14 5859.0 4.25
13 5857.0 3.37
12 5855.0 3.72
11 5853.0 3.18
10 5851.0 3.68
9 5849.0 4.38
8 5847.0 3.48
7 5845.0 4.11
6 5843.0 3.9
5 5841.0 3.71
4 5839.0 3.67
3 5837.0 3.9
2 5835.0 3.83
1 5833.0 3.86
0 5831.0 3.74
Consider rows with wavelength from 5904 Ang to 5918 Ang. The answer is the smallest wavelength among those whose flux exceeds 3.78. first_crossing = 5907.0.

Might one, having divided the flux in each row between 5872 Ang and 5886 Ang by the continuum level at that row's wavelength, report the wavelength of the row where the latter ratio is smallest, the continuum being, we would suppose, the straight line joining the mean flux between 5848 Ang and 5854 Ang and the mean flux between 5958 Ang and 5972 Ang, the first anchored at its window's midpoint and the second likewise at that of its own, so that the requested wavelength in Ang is 5885.0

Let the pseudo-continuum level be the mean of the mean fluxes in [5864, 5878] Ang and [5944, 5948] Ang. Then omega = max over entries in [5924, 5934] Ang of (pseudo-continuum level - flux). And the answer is 0.3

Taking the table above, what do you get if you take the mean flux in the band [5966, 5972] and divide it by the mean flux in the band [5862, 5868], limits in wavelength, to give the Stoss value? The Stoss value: 1.07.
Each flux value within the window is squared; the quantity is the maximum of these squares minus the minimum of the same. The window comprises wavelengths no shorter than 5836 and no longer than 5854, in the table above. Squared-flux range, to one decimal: 9.1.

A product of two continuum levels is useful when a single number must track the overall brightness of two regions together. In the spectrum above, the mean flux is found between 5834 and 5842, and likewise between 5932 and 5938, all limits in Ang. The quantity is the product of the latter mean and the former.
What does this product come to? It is 13.7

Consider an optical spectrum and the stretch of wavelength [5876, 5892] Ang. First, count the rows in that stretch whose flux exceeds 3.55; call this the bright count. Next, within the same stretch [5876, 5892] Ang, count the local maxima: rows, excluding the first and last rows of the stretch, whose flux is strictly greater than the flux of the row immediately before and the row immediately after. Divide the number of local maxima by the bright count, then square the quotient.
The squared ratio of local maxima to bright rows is 0.11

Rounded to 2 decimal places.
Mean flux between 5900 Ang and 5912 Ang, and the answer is 3.53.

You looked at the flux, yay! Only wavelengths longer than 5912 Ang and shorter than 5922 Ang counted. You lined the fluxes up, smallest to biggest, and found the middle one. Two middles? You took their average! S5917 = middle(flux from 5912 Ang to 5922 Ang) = 3.71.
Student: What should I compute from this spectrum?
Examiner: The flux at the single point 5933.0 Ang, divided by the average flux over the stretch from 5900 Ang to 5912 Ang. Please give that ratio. 1.05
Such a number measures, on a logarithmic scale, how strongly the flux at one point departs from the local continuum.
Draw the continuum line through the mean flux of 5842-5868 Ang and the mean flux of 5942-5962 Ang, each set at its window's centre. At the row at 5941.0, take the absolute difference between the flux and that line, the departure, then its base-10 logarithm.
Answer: -1.7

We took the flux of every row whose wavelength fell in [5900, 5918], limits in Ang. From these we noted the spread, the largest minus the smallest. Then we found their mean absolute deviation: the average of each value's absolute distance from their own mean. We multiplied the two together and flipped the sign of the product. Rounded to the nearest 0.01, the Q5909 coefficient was -0.14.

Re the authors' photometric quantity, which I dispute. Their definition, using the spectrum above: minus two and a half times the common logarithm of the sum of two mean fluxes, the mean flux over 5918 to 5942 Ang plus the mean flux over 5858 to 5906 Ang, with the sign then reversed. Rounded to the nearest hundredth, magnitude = 2.11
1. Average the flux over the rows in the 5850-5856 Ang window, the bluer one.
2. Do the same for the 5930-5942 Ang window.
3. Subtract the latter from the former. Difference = -0.13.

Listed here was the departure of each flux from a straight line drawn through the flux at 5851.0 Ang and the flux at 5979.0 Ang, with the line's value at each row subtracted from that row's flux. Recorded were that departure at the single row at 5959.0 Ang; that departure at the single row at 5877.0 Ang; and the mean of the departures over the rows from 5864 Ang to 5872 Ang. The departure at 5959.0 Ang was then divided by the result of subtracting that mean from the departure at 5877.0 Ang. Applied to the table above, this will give -3.0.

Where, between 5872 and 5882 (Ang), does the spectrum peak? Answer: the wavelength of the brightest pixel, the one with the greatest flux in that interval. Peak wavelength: 5879.0 Ang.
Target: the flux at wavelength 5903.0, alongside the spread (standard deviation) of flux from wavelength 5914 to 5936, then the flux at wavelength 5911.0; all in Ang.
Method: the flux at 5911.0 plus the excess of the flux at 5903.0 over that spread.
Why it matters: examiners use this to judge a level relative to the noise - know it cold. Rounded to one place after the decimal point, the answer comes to 6.9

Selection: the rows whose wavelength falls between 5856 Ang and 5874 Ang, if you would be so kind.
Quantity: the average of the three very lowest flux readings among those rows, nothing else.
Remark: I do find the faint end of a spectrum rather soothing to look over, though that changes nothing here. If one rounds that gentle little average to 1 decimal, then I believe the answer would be 3.5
